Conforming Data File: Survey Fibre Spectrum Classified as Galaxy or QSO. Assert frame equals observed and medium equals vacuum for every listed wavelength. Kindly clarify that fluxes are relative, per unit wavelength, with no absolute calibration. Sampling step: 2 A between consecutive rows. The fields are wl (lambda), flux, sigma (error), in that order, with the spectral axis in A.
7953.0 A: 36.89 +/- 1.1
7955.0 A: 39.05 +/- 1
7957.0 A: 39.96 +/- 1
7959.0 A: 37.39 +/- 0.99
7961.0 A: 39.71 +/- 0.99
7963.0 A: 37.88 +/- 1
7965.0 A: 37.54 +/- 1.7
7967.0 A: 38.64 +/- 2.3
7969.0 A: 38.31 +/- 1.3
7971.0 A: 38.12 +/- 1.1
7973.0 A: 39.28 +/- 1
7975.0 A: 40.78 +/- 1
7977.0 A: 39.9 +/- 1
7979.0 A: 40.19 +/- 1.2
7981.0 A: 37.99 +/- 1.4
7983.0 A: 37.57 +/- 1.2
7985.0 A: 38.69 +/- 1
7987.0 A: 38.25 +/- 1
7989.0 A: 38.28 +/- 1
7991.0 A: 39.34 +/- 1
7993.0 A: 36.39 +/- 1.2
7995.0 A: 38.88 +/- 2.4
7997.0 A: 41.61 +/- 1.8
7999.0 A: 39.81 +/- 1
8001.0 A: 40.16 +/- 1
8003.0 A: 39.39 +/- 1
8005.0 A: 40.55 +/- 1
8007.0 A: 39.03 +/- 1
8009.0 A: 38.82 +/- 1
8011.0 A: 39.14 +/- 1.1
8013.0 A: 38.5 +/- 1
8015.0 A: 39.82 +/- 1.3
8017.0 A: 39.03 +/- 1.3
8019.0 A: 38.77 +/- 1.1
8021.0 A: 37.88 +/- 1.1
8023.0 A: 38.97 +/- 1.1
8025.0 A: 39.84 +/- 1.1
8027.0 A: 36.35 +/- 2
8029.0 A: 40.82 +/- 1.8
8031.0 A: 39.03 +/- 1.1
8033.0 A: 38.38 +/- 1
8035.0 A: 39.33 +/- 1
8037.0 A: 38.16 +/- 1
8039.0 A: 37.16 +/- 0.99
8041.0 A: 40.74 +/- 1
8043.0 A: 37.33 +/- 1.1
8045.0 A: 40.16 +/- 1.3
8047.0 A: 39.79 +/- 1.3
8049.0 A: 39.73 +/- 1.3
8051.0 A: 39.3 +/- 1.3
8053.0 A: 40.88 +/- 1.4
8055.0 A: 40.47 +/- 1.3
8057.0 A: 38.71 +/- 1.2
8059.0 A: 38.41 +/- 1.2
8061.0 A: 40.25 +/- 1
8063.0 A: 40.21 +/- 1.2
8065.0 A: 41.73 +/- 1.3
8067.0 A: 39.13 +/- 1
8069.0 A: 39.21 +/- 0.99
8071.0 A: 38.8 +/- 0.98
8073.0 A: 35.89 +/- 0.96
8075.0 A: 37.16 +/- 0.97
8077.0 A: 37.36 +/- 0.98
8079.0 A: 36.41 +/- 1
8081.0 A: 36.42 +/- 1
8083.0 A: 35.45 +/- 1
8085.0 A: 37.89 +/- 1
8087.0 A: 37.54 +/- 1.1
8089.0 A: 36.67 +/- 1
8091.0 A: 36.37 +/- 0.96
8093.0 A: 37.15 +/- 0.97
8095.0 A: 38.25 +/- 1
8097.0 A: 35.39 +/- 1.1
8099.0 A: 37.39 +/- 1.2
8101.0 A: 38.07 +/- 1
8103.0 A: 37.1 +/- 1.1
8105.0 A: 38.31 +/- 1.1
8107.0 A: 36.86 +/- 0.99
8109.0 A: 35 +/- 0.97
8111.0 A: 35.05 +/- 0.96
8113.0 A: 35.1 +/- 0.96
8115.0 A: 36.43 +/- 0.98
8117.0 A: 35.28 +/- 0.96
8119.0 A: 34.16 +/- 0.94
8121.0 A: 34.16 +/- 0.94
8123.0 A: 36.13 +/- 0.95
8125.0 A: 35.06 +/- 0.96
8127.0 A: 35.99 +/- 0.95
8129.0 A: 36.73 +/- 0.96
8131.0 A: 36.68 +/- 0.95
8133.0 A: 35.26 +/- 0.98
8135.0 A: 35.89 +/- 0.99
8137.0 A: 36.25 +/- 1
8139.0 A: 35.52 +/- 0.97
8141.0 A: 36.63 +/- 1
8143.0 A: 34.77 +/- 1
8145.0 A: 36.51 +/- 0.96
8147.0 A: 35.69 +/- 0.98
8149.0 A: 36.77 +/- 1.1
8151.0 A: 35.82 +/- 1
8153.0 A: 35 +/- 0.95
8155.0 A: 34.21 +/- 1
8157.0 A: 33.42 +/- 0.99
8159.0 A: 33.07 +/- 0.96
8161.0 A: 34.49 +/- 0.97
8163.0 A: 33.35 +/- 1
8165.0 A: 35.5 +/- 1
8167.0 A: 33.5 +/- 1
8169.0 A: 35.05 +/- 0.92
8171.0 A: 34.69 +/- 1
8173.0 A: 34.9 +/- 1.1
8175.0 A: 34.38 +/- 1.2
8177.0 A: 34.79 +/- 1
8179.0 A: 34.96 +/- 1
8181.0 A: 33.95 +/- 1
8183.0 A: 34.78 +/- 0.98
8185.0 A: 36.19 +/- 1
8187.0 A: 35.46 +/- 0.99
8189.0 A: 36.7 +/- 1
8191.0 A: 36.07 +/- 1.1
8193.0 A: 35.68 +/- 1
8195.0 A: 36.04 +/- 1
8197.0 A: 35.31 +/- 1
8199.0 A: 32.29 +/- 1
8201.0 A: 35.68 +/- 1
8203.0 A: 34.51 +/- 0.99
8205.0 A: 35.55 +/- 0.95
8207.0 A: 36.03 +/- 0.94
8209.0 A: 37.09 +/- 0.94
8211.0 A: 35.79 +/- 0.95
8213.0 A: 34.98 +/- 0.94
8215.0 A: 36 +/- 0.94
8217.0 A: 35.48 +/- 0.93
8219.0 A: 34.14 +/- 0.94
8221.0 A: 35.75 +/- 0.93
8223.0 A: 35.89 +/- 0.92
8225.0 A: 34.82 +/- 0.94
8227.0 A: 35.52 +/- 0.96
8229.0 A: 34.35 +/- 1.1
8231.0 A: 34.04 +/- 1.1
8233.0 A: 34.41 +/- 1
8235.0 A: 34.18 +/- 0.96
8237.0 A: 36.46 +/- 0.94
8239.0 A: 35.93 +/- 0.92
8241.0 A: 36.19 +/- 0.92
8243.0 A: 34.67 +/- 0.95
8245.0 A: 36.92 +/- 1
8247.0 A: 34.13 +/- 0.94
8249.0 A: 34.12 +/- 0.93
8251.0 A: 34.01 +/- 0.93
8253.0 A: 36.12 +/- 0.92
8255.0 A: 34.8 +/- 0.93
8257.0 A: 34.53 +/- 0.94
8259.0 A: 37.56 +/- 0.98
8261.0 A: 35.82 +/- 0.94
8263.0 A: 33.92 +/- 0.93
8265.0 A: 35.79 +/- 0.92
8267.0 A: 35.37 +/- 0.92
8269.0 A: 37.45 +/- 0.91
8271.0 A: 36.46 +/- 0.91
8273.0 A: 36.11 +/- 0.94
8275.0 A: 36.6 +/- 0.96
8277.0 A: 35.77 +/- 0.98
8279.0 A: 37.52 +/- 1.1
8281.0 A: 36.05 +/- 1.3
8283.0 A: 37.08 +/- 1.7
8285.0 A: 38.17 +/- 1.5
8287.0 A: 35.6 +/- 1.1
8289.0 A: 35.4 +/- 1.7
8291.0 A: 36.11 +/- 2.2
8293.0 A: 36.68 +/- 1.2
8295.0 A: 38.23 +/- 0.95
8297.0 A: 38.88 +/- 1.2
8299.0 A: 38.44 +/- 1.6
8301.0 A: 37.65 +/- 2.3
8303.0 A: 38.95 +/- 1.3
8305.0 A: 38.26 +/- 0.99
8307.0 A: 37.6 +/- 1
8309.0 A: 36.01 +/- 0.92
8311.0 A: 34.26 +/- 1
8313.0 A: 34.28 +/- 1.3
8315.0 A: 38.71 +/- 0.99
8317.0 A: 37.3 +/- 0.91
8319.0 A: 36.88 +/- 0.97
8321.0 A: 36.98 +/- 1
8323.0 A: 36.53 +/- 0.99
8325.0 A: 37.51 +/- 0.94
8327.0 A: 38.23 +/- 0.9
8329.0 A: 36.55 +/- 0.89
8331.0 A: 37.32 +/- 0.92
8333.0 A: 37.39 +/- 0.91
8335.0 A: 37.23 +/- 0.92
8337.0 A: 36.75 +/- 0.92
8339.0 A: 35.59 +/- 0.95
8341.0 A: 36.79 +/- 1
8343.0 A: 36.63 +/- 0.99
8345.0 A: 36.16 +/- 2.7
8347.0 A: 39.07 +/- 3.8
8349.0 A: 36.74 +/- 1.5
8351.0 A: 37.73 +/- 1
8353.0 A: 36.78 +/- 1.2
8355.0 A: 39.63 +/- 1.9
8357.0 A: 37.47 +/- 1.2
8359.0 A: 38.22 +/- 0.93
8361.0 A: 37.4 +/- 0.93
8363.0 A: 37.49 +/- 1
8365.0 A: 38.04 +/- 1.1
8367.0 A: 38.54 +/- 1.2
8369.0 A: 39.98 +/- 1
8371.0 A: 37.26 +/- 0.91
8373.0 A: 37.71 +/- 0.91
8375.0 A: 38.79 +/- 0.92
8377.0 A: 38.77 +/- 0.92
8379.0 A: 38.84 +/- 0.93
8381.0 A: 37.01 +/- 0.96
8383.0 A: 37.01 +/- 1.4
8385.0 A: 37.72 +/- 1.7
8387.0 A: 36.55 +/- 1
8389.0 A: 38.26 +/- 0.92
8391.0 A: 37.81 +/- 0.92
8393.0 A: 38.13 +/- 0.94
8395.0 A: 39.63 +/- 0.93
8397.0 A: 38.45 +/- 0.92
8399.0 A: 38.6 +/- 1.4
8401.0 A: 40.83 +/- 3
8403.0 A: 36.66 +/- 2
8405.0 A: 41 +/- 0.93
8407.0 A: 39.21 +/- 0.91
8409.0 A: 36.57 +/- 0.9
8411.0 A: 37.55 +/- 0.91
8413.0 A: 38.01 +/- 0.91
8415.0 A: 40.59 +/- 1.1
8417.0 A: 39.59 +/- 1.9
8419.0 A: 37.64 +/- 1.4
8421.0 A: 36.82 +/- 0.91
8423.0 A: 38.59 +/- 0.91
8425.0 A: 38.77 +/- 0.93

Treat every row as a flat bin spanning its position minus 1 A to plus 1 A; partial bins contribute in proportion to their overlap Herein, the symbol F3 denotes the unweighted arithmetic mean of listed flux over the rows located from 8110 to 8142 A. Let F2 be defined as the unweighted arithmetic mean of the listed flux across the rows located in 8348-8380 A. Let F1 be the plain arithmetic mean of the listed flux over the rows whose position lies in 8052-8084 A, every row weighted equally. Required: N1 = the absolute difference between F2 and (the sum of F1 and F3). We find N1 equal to 36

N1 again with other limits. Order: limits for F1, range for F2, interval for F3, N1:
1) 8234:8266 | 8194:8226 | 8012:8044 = 39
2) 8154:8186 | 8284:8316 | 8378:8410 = 36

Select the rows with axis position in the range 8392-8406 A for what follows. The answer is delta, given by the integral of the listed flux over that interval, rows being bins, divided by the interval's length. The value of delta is 39.0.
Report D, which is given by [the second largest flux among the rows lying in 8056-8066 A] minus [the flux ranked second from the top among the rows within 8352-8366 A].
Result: 2.0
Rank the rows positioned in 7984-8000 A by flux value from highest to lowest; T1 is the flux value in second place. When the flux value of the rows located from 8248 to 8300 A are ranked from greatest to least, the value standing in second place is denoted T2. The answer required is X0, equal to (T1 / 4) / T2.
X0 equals 0.259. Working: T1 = 39.81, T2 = 38.44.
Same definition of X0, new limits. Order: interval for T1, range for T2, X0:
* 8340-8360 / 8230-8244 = 0.270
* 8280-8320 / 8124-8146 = 0.265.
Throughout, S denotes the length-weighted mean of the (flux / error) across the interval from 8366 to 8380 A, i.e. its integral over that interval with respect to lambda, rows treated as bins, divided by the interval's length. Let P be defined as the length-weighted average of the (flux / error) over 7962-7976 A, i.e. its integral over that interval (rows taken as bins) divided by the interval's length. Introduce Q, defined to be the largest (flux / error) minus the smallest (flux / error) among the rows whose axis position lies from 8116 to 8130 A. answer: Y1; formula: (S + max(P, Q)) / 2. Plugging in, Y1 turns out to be 35.8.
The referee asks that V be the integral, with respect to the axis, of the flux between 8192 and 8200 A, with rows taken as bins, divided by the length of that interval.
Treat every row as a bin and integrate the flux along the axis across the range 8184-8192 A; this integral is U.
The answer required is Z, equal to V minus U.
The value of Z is -254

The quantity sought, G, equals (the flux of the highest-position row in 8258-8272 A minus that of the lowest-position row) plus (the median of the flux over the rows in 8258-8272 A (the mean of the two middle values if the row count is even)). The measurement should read 34.7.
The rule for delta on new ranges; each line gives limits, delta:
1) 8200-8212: 35.8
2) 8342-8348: 37.3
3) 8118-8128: 35.1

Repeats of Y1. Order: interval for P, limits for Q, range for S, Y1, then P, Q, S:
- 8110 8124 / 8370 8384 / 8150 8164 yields 35.8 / 36.8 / 16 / 35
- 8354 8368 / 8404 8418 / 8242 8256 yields 35.5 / 33.9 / 23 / 37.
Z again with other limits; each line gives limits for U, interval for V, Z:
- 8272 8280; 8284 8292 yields -256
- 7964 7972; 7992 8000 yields -266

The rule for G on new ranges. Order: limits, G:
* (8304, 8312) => 32.8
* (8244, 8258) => 32.1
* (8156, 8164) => 33.3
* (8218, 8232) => 34.7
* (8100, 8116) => 35.0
